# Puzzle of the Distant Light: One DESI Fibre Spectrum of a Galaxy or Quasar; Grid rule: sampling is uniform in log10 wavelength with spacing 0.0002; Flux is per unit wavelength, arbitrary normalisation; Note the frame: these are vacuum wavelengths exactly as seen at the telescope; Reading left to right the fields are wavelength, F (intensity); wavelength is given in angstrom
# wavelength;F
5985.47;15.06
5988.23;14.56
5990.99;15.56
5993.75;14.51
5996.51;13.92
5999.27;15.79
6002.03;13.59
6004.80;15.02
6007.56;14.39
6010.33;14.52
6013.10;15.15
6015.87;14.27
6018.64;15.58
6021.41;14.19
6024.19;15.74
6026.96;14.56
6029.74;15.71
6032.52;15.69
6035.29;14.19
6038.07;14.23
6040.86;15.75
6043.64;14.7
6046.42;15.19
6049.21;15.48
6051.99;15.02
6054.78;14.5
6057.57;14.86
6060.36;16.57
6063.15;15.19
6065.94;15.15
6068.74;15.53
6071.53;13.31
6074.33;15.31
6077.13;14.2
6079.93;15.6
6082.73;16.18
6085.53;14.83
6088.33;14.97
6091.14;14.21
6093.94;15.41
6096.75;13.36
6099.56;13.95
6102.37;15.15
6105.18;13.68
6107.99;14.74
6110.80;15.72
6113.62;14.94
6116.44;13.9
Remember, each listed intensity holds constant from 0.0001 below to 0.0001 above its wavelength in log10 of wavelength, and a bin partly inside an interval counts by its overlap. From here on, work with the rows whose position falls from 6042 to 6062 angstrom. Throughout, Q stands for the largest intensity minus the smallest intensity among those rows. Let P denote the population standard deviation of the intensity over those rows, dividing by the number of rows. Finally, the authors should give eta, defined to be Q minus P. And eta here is 1.4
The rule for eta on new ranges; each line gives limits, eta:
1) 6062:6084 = 2.0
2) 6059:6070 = 0.8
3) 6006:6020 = 0.8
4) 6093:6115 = 1.6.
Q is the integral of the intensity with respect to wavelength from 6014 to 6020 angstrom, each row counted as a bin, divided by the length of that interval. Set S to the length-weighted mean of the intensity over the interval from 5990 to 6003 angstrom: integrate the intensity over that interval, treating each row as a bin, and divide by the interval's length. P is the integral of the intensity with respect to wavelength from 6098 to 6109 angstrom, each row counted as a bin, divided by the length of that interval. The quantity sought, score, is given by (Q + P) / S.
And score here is 1.99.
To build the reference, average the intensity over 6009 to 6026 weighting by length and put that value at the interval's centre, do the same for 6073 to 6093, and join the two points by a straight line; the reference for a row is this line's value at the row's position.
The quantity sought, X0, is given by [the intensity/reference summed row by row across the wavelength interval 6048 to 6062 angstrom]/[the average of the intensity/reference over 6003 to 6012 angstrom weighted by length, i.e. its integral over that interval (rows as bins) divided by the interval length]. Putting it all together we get 5.2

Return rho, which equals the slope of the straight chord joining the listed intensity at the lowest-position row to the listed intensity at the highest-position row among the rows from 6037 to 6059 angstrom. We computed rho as 0.032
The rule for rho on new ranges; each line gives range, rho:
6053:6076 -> 0.041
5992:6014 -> 0.033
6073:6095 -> 0.005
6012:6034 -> 0.028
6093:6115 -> -0.024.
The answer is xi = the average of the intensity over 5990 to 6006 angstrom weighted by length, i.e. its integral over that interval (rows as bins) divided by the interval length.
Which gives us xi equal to 14.7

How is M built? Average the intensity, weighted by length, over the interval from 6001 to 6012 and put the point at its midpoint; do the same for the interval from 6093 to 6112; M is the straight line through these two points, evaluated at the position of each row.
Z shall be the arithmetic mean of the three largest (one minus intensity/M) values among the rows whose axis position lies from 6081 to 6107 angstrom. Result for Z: 0.06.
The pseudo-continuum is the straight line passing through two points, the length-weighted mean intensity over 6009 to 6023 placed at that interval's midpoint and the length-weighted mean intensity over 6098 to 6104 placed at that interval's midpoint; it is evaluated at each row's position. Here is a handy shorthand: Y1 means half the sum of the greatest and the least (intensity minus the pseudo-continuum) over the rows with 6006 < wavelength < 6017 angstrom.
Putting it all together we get 0.0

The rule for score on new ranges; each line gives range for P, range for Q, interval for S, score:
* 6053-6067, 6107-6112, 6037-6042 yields 2.04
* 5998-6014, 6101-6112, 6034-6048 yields 1.99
